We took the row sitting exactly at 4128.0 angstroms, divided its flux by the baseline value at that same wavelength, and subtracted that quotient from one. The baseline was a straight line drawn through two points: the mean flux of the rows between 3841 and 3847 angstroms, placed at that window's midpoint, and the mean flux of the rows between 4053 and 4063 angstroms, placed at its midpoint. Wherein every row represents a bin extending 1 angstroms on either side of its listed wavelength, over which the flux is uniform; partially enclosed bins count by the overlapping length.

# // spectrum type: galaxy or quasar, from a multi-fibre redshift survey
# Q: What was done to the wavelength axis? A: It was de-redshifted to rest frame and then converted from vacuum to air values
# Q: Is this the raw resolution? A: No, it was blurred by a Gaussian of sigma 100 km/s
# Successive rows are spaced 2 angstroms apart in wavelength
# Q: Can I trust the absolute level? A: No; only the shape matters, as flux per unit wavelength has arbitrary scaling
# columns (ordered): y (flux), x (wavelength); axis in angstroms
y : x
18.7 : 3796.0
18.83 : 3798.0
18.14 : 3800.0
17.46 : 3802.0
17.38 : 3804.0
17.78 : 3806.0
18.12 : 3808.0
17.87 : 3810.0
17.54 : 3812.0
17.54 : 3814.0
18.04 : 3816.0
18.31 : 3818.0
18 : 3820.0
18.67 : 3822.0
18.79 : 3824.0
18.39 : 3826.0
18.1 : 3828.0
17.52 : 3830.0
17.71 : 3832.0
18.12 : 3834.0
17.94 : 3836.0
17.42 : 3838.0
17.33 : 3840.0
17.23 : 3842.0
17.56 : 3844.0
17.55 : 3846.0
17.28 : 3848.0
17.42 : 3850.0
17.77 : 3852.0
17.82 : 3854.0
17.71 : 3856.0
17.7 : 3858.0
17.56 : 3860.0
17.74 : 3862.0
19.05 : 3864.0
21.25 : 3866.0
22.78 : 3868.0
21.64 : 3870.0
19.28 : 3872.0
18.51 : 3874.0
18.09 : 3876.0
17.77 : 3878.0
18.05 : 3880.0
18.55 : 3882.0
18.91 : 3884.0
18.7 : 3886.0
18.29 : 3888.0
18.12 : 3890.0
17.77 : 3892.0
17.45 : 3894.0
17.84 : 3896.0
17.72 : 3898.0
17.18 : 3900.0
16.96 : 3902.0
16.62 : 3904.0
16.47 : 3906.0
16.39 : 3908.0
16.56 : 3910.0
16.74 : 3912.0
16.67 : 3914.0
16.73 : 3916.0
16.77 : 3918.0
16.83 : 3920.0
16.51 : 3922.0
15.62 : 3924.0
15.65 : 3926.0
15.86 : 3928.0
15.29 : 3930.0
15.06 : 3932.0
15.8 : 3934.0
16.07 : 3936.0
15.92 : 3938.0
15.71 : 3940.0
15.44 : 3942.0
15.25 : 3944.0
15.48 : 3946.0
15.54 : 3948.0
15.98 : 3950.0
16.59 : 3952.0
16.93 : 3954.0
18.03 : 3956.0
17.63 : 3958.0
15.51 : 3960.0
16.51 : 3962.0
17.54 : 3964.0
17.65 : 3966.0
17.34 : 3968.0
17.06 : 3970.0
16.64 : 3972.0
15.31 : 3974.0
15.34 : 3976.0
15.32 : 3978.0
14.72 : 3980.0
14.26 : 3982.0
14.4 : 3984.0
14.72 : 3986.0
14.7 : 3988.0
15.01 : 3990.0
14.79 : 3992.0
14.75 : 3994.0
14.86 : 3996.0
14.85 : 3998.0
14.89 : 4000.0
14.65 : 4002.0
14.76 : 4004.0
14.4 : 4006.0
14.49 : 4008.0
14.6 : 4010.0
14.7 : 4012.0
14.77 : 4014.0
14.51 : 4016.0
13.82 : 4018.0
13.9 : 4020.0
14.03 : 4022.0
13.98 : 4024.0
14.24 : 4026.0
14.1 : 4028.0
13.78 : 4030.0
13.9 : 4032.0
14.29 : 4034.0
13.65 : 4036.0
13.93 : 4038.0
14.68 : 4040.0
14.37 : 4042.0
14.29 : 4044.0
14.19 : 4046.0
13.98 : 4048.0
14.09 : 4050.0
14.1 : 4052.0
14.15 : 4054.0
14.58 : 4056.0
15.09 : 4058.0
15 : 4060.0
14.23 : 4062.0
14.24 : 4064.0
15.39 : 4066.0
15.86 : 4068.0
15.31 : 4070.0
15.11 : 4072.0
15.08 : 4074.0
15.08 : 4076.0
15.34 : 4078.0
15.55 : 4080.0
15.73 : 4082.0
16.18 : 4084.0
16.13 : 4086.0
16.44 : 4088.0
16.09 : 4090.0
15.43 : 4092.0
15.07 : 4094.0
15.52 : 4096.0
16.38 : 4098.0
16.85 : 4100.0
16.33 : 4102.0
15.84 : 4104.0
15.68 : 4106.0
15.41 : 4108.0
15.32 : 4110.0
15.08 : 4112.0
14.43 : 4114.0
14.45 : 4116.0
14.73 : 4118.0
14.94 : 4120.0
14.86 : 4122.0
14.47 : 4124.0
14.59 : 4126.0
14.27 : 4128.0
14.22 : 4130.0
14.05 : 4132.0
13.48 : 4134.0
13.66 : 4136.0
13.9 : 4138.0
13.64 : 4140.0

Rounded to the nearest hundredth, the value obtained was -0.04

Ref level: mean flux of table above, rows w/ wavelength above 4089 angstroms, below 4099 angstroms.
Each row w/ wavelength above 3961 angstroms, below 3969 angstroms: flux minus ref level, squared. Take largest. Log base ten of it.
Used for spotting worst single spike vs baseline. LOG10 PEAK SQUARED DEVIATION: 0.58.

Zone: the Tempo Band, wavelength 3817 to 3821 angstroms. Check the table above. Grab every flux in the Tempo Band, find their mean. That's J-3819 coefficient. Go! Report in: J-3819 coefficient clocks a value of 18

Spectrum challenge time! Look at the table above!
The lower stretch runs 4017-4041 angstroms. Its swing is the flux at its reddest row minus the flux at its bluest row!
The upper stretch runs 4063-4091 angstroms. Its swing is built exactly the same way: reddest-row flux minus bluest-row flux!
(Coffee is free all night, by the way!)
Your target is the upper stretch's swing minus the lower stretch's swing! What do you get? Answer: 1.0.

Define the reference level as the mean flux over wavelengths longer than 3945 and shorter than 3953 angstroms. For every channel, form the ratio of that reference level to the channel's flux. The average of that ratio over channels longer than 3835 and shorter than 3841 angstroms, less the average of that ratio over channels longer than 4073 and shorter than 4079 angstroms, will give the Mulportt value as -0.14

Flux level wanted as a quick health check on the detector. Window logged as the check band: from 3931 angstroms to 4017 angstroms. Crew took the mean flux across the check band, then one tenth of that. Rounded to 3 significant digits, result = 1.55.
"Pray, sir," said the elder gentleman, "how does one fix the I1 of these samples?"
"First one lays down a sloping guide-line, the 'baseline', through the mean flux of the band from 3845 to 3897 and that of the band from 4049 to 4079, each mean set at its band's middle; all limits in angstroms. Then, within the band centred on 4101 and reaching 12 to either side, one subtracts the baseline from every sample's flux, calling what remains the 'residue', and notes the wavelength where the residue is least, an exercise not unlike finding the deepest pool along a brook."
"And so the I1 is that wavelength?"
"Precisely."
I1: 4094.0 angstroms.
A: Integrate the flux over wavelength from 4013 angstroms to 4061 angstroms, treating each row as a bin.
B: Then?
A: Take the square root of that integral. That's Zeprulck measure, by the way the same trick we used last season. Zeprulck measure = 26.1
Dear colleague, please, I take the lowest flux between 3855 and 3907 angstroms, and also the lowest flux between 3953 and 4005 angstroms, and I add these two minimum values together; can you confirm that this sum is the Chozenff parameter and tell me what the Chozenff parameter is 30.7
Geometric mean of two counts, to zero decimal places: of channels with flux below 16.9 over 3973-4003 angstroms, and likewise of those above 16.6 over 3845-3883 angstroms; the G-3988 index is 17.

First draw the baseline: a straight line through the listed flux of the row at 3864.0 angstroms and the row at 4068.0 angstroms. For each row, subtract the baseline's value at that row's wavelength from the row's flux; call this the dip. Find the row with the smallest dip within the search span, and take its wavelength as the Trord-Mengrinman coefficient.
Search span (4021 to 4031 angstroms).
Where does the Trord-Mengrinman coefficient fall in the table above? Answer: 4030.0 angstroms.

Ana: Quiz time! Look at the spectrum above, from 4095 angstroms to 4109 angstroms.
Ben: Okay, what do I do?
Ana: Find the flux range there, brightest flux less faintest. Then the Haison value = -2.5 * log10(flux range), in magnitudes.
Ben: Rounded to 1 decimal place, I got -0.4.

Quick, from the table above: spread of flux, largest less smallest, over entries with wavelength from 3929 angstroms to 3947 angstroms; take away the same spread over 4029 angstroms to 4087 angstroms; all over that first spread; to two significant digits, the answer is -1.5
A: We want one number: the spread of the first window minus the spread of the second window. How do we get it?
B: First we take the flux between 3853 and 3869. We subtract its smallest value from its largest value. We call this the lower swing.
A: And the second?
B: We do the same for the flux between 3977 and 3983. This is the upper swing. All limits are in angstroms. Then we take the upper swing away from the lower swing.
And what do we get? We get 4.2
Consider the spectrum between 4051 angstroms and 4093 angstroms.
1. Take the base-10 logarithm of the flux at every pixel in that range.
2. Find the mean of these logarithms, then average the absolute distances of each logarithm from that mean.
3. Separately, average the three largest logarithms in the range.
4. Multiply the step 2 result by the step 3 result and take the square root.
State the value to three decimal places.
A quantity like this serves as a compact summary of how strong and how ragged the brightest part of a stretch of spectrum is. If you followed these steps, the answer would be 0.138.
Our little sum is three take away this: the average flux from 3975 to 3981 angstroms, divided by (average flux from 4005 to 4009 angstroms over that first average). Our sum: -12.8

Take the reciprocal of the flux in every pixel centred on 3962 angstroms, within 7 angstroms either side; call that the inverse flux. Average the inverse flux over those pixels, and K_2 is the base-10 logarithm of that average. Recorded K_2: -1.23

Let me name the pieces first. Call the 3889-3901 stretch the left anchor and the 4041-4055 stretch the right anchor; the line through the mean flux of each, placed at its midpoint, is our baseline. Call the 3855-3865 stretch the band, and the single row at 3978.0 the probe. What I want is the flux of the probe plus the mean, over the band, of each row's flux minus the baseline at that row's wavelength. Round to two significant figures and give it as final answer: 15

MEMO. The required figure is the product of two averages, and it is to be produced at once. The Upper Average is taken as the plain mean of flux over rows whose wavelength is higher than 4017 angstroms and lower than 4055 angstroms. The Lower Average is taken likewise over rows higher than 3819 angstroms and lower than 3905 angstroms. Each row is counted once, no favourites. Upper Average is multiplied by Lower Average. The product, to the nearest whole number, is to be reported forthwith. 256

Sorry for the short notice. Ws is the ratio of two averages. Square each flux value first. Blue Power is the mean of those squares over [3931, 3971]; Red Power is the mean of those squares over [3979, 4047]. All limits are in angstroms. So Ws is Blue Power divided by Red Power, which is 1.29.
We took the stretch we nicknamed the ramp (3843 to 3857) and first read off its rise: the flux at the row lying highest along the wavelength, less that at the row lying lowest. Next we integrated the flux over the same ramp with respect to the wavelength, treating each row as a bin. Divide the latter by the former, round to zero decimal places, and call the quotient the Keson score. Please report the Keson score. 1641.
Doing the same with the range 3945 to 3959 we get 108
